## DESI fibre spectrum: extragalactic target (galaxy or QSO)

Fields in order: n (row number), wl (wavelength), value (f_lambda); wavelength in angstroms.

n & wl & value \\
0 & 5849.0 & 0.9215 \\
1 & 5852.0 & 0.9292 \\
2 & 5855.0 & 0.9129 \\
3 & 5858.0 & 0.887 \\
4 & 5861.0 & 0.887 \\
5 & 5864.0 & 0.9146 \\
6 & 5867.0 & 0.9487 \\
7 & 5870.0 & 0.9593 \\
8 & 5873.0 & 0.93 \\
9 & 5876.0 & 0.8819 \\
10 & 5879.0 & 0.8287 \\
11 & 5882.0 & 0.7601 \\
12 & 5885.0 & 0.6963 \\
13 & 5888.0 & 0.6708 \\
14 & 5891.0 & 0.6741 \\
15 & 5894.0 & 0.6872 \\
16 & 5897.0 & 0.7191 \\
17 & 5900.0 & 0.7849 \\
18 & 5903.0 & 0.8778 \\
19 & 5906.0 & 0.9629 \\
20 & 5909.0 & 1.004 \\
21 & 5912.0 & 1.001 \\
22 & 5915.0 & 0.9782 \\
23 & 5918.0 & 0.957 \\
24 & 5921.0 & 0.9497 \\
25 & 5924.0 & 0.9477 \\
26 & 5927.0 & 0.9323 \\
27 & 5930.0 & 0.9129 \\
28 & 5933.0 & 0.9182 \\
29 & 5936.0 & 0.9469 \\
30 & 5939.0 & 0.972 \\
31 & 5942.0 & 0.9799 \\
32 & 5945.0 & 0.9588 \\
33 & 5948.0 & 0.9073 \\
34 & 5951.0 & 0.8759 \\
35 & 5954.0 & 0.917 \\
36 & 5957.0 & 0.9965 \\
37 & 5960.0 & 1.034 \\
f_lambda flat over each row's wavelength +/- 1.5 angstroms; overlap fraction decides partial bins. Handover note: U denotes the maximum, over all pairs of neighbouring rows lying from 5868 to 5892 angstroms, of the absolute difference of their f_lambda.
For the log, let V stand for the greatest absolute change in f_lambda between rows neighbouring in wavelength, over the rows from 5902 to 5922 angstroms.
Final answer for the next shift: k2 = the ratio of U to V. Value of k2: 0.81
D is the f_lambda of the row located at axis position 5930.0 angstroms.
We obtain 0.9129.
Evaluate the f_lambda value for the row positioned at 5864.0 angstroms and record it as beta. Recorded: 0.9146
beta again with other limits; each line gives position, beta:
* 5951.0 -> 0.8759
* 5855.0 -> 0.9129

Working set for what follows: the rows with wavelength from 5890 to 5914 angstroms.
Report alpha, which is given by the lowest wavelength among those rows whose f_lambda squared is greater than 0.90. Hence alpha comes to 5906.0 angstroms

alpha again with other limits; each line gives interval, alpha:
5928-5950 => 5939.0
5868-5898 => 5870.0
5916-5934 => 5918.0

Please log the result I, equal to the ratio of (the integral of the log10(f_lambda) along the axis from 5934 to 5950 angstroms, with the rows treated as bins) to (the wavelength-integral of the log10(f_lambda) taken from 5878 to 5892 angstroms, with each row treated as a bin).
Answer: 0.2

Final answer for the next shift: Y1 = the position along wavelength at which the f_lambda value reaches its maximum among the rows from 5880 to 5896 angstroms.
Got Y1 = 5882.0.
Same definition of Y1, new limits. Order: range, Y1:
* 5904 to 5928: 5909.0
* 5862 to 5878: 5870.0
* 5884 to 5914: 5909.0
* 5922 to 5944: 5942.0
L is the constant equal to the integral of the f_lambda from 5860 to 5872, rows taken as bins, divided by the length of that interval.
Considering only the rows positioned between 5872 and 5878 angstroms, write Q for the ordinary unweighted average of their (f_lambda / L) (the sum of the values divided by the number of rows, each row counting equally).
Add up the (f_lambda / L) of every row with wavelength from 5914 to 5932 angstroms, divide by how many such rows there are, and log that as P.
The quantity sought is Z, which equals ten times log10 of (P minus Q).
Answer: -14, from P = 1.02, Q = 0.97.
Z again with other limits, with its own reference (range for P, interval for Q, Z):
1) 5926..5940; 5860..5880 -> -15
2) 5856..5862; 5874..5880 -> -15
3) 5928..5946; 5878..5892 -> -6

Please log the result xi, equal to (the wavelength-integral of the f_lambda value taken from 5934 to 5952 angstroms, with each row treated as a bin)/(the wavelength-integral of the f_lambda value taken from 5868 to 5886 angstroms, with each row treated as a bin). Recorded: 1.11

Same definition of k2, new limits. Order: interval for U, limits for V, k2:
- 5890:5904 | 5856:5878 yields 1.93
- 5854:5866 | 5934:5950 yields 0.54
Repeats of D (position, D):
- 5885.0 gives 0.6963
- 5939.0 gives 0.972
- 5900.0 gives 0.7849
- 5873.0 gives 0.93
